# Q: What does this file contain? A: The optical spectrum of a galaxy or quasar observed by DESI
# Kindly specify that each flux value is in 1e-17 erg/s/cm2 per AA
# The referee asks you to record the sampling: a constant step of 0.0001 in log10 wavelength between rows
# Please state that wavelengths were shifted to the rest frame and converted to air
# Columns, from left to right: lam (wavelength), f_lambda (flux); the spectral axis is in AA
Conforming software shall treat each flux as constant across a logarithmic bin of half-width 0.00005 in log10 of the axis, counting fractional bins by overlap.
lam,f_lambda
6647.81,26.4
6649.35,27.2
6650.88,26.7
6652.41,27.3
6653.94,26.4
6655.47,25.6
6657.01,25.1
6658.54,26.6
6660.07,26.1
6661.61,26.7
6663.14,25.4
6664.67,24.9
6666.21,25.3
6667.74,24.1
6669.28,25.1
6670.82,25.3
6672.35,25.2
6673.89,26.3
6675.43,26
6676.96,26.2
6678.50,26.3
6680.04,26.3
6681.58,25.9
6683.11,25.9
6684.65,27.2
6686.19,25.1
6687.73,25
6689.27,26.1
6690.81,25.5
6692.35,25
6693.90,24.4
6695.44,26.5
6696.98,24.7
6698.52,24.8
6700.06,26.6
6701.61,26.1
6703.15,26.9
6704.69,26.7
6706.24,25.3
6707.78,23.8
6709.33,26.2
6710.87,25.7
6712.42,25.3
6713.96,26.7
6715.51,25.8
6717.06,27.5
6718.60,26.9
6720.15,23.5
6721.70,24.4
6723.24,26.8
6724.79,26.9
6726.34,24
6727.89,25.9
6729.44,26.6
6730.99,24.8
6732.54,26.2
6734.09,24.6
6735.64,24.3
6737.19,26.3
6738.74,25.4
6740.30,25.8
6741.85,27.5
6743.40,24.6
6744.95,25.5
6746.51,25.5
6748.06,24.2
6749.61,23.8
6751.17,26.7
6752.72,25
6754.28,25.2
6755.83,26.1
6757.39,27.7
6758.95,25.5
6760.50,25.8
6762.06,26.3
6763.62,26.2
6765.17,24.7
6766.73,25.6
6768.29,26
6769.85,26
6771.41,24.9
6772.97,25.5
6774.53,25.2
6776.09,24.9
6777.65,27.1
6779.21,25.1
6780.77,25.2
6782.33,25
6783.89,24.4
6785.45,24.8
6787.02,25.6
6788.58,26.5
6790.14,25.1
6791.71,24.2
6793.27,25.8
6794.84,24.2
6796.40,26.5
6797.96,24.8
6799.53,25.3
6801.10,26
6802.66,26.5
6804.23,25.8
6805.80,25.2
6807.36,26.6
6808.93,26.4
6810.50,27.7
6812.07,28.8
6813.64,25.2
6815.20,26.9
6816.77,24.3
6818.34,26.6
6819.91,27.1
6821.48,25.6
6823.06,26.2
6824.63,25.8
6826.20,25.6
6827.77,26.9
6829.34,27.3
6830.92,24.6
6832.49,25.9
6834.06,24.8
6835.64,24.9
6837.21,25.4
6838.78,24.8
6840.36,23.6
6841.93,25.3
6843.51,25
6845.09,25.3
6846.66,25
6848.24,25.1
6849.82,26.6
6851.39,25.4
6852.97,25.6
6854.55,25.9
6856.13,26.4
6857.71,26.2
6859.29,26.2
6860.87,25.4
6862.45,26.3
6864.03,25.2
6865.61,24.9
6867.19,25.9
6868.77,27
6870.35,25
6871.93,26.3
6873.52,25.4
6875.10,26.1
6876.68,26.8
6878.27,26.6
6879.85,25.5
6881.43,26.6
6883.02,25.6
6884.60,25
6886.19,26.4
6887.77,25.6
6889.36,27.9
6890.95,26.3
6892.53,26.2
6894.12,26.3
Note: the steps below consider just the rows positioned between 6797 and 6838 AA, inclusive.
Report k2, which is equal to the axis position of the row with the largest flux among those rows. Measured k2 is 6812.07 AA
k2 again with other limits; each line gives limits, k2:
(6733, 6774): 6757.39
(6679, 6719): 6717.06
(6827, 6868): 6829.34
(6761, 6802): 6777.65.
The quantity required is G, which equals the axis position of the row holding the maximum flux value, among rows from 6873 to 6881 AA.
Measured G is 6876.68 AA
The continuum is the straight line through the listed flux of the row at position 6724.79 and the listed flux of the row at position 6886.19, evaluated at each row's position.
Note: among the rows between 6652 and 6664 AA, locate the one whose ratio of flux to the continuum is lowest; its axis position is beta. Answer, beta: 6657.01 AA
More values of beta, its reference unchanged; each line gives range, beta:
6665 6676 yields 6667.74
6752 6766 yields 6765.17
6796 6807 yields 6797.96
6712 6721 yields 6720.15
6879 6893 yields 6884.60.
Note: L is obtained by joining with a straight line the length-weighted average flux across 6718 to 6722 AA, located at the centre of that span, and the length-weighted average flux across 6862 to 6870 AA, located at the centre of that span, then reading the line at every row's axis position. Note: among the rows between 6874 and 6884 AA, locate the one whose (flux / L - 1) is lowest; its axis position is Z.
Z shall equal 6879.85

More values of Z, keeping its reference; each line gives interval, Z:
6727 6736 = 6735.64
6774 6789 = 6783.89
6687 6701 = 6693.90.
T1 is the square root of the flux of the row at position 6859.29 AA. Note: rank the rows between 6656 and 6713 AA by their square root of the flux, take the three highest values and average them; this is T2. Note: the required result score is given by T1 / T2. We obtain 0.986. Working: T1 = 5.12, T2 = 5.19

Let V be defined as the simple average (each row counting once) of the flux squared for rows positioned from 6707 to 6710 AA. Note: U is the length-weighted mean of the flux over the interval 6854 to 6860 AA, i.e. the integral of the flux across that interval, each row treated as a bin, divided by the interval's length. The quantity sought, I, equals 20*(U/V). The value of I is 0.84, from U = 26.2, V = 626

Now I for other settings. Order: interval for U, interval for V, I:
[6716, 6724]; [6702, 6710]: 0.78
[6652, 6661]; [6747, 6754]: 0.84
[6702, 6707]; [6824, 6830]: 0.75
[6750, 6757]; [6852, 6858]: 0.76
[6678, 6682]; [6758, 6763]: 0.78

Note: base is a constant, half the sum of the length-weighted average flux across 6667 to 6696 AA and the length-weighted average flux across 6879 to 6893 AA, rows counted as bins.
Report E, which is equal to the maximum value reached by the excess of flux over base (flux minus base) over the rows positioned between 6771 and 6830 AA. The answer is 2.9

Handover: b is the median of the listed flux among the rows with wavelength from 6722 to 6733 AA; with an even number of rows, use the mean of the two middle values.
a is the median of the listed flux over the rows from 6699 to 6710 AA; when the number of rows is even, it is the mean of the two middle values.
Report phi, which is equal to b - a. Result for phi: 0.0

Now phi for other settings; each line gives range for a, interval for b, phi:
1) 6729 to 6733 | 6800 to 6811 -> 0.2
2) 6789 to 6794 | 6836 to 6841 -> -0.3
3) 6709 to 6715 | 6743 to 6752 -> -0.9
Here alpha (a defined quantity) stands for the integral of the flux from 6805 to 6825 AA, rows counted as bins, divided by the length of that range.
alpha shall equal 26.3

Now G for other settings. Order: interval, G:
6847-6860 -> 6849.82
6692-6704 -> 6703.15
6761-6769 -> 6762.06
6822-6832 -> 6829.34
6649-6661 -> 6652.41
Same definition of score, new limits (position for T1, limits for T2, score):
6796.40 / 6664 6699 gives 0.997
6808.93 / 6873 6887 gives 0.995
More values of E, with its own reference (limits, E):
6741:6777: 1.8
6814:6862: 1.4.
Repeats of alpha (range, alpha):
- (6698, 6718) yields 26.0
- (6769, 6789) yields 25.4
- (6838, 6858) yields 25.4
